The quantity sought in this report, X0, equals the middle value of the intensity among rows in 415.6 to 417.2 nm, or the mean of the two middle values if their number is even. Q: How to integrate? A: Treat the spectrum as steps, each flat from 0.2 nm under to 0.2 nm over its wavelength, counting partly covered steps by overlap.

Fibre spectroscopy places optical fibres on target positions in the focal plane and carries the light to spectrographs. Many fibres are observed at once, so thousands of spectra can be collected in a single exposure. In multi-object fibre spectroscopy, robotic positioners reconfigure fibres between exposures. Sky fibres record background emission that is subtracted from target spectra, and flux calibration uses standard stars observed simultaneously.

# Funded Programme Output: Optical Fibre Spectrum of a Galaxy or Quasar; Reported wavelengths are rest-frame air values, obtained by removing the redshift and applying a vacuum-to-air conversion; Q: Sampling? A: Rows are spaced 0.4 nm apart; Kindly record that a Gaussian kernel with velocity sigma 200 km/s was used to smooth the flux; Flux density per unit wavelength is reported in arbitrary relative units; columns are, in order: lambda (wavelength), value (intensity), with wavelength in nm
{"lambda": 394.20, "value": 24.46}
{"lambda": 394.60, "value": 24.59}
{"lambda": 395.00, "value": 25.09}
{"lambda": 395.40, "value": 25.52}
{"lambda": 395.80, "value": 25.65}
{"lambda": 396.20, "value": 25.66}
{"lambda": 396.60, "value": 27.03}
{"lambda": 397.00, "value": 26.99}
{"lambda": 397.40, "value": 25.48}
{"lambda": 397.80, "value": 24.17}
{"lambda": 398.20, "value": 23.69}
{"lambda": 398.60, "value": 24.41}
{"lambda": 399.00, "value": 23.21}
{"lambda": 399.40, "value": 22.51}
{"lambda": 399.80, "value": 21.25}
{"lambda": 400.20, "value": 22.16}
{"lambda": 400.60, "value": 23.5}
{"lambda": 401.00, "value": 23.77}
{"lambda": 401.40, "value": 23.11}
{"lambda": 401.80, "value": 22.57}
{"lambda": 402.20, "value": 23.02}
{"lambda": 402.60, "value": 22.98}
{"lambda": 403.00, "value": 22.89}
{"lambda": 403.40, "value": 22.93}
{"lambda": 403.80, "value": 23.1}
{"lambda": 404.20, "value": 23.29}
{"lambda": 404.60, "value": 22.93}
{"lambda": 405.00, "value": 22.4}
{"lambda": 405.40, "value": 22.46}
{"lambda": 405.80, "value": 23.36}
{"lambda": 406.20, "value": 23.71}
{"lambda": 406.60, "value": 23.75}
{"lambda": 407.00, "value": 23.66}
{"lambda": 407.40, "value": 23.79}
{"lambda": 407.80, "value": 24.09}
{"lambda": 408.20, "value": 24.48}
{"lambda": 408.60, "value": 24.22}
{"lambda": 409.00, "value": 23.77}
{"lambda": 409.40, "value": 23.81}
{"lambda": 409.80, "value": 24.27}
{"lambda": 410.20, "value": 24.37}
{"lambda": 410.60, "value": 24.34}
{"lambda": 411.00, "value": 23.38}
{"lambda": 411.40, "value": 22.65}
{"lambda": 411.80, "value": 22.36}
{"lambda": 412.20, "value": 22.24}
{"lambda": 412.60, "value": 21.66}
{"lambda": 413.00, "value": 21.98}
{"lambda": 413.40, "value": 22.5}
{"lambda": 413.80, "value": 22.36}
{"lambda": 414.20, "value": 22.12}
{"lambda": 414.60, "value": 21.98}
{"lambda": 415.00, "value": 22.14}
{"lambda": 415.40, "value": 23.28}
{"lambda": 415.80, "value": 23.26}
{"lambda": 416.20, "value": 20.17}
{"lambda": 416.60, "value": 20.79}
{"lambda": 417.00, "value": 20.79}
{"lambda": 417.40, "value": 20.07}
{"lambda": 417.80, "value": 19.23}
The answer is 20.8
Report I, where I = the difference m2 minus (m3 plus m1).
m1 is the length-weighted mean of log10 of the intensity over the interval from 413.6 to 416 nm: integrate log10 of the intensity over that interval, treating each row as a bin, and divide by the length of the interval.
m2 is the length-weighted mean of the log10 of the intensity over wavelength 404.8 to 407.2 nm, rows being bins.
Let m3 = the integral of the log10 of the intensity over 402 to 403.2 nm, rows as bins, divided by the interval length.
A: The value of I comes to -1.35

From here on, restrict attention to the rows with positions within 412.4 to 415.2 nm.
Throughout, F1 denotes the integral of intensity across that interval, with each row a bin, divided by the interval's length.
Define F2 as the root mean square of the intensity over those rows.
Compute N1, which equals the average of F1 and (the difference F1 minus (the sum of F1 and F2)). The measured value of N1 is -0.0007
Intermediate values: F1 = 22.1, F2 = 22.1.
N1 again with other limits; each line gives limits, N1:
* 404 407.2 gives -0.0028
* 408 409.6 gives -0.0009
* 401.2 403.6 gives -0.0003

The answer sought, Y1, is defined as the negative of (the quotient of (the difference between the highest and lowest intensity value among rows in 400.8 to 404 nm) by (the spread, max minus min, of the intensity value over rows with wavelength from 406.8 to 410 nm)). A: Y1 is -1.5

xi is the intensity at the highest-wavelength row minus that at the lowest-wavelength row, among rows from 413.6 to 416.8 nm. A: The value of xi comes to -1.6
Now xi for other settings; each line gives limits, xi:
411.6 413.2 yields -0.4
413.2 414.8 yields -0.5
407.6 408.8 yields 0.1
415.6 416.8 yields -2.5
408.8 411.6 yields -1.1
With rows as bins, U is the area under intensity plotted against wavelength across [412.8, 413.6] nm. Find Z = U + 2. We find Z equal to 19.8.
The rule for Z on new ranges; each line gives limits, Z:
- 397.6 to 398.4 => 21.1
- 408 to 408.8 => 21.5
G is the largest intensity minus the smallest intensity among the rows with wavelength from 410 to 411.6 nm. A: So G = 1.7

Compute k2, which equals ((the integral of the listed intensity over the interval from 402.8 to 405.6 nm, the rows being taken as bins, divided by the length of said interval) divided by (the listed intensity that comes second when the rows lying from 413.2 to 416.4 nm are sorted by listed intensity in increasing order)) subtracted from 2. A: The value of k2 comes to 0.96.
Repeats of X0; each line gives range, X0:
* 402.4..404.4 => 23.0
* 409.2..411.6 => 24.0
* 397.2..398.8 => 24.3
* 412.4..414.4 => 22.1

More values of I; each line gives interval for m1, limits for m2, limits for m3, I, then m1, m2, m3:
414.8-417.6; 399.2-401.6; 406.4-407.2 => -1.35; 1.33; 1.36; 1.37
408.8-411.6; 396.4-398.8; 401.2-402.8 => -1.33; 1.38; 1.40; 1.36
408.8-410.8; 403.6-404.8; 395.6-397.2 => -1.44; 1.38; 1.36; 1.42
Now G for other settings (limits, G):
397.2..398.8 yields 1.8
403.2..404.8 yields 0.4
